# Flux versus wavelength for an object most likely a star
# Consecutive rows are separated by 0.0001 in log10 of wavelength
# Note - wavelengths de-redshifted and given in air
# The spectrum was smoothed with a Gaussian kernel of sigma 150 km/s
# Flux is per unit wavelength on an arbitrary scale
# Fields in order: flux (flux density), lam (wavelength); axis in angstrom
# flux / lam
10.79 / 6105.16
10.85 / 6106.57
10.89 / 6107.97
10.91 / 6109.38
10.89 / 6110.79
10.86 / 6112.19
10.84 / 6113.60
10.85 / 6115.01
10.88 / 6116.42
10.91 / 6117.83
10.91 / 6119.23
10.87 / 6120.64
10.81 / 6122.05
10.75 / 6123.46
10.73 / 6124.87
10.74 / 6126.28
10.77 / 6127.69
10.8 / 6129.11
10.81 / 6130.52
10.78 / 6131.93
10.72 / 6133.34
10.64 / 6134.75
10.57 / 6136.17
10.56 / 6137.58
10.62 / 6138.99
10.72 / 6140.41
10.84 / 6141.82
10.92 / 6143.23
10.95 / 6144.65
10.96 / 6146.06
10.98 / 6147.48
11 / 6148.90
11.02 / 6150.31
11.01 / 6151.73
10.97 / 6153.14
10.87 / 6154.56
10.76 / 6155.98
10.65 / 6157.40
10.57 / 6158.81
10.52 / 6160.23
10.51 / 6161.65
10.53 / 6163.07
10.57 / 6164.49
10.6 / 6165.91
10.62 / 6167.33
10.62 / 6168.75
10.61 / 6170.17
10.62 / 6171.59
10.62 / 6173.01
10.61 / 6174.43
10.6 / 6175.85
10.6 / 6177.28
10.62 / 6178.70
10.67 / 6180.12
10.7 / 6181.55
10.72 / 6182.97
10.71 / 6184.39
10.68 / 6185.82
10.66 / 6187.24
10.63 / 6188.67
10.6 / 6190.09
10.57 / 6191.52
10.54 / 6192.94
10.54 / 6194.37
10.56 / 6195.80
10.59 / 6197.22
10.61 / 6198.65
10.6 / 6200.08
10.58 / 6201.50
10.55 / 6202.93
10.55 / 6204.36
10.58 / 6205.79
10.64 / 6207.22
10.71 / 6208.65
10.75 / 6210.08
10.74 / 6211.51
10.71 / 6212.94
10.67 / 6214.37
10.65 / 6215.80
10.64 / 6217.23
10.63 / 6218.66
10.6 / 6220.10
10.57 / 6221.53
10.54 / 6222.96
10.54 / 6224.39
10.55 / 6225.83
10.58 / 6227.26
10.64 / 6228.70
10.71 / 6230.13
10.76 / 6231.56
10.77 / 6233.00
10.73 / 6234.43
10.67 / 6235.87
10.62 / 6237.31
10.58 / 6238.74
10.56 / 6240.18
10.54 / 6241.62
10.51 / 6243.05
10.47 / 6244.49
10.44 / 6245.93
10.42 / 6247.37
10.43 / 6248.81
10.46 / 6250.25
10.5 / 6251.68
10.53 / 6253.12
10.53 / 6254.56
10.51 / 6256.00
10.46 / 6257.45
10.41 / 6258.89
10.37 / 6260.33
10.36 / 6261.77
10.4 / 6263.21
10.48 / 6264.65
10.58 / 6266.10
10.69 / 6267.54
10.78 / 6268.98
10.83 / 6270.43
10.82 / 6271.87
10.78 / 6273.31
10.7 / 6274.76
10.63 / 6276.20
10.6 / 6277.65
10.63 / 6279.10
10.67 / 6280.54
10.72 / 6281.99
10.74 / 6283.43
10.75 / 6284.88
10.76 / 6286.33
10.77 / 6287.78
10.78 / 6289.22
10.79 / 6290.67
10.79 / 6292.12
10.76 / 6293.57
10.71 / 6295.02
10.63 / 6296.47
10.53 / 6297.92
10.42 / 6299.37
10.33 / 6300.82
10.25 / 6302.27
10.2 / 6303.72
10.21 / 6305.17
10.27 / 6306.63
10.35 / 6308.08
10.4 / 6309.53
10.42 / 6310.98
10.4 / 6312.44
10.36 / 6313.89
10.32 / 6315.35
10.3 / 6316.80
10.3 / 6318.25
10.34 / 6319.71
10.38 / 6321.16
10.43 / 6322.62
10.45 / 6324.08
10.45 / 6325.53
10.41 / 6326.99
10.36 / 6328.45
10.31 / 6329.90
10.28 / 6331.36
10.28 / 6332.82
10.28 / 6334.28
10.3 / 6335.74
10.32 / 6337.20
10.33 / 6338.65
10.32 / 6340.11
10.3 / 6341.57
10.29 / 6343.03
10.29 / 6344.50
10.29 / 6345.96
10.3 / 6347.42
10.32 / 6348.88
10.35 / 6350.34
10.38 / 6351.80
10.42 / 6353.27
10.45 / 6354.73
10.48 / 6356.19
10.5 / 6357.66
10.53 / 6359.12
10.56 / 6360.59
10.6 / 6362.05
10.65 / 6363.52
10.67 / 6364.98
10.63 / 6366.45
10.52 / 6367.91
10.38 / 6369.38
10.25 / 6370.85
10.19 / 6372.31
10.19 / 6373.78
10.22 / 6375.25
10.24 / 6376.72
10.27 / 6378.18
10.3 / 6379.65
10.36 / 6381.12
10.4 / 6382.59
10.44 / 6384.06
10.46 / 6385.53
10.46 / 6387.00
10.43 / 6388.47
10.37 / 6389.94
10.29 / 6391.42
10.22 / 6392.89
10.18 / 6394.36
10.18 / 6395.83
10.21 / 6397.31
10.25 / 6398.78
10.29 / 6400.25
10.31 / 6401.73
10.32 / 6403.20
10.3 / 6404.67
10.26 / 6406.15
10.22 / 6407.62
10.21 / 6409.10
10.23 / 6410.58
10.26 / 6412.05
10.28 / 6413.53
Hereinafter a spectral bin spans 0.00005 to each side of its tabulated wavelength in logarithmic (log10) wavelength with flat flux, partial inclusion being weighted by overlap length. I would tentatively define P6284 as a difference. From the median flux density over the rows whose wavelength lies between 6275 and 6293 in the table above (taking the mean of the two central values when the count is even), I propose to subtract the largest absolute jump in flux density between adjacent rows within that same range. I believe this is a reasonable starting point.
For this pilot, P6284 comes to 10.7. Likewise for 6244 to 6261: 10.4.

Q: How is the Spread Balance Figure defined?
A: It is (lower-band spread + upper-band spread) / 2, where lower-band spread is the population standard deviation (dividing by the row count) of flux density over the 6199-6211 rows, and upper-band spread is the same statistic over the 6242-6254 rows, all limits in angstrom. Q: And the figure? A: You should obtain 0.054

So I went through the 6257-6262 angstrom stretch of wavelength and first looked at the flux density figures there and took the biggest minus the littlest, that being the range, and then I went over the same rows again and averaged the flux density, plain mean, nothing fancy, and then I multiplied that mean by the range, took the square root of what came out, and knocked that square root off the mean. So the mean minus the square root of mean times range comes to 9.4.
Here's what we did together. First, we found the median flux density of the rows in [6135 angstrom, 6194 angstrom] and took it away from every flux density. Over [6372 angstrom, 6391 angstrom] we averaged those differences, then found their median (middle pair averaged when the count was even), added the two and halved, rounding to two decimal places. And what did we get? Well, -0.27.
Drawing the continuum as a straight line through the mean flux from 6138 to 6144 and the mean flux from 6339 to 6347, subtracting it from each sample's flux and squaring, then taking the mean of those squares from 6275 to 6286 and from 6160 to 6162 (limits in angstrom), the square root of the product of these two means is 0.051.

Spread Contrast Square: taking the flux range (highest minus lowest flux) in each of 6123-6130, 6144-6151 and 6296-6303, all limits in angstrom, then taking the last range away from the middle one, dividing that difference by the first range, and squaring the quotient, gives 20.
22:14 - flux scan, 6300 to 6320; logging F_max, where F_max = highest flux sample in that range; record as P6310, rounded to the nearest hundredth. 10.42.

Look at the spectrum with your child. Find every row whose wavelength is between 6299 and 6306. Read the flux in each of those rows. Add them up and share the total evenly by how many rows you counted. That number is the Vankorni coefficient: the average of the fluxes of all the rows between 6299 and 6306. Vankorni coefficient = 10.3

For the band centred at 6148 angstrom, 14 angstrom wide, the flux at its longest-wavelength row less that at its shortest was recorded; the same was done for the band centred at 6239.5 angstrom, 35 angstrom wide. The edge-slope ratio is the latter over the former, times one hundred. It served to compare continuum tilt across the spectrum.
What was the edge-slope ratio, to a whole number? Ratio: -100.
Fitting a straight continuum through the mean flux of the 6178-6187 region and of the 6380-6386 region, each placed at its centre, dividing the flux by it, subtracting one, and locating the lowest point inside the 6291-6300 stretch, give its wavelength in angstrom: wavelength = 6299.37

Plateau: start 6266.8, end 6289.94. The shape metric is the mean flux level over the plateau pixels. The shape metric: 10.7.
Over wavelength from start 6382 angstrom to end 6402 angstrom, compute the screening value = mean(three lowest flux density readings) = 10.19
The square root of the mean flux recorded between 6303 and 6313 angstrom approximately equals 3.21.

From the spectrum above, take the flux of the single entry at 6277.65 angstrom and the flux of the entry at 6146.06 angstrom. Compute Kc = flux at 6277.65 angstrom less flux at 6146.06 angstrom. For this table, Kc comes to -0.36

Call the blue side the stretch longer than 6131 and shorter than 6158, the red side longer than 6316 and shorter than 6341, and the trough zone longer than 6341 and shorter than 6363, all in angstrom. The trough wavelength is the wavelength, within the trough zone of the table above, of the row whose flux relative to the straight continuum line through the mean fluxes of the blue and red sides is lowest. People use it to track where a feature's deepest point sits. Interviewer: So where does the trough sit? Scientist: 6343.03 angstrom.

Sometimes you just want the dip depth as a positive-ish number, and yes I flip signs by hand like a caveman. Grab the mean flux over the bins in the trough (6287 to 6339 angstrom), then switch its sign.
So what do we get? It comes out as -10.4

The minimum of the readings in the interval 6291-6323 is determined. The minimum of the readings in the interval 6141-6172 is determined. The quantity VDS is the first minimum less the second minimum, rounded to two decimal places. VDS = -0.31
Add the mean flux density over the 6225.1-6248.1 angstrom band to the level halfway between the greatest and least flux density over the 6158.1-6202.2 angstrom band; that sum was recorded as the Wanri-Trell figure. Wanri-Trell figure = 21.2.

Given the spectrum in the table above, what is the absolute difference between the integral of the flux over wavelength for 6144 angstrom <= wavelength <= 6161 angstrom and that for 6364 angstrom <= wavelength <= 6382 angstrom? 2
